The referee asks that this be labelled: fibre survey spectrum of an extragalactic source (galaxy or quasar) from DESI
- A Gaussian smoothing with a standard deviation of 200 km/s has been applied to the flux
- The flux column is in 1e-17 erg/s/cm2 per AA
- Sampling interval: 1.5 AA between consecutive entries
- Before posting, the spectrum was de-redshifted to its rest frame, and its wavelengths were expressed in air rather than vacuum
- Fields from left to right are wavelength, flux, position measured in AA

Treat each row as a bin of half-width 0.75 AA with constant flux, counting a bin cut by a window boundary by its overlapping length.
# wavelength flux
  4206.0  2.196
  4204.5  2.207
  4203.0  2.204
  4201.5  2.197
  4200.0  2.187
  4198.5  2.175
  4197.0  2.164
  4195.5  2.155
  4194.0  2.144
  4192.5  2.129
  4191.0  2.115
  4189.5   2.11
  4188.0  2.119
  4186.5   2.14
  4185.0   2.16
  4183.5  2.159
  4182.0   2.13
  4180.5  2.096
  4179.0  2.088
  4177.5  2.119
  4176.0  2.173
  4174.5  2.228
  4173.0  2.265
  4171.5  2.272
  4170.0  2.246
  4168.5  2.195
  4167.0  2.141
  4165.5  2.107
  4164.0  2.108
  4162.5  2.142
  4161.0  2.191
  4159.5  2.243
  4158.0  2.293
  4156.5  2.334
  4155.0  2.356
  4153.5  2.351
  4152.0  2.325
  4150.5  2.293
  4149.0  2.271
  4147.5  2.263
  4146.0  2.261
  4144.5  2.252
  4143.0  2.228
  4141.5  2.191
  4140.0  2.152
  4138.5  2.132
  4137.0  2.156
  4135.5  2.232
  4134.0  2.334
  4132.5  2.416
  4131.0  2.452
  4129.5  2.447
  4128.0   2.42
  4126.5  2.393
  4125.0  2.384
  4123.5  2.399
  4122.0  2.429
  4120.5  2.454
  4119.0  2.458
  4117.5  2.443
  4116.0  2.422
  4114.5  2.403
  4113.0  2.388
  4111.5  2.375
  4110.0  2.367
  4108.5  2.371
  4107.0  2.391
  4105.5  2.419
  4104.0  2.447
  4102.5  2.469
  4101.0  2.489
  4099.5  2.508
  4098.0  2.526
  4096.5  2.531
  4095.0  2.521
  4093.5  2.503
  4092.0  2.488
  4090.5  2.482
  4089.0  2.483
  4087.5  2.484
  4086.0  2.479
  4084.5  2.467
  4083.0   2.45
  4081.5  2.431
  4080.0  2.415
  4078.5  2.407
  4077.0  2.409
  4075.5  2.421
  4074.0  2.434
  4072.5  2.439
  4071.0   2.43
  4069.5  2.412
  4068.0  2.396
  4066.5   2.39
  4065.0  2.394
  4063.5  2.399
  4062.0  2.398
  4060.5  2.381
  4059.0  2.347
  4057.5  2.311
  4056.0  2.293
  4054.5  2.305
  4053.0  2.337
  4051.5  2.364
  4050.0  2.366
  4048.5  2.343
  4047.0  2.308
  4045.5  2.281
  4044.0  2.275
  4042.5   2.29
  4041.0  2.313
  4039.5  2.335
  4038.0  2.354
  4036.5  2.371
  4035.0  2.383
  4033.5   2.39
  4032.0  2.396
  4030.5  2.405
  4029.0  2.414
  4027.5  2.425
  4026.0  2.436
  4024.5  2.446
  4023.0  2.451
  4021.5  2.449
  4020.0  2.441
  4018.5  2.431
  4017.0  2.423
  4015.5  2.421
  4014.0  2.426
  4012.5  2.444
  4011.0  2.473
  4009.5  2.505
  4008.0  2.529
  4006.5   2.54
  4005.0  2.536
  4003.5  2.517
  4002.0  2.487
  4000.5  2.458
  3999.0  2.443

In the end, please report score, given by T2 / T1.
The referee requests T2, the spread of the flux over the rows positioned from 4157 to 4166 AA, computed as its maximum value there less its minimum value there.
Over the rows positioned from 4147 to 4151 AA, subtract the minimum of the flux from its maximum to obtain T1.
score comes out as 6.2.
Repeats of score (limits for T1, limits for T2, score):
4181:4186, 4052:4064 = 3.5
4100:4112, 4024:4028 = 0.2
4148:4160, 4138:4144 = 0.8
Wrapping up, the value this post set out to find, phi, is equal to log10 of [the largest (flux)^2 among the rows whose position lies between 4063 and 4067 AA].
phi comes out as 0.76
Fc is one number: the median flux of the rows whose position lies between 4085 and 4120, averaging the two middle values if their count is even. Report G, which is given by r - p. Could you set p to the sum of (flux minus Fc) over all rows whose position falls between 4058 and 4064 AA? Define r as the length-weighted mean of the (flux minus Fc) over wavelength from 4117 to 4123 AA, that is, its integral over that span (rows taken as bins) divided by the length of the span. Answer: 0.3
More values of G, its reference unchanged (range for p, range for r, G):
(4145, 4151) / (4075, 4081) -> 0.7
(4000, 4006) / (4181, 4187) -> -0.4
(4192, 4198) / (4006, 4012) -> 1.3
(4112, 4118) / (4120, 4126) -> 0.2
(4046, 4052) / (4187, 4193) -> 0.1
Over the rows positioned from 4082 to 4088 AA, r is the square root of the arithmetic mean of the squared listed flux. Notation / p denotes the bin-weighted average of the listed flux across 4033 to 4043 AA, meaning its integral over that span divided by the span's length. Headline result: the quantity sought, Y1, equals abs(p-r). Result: 0.122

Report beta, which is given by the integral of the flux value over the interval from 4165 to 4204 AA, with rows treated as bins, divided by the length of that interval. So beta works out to 2.16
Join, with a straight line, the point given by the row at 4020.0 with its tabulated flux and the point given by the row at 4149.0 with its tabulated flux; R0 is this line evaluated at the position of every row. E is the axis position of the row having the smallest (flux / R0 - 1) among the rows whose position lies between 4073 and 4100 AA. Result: 4077.0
